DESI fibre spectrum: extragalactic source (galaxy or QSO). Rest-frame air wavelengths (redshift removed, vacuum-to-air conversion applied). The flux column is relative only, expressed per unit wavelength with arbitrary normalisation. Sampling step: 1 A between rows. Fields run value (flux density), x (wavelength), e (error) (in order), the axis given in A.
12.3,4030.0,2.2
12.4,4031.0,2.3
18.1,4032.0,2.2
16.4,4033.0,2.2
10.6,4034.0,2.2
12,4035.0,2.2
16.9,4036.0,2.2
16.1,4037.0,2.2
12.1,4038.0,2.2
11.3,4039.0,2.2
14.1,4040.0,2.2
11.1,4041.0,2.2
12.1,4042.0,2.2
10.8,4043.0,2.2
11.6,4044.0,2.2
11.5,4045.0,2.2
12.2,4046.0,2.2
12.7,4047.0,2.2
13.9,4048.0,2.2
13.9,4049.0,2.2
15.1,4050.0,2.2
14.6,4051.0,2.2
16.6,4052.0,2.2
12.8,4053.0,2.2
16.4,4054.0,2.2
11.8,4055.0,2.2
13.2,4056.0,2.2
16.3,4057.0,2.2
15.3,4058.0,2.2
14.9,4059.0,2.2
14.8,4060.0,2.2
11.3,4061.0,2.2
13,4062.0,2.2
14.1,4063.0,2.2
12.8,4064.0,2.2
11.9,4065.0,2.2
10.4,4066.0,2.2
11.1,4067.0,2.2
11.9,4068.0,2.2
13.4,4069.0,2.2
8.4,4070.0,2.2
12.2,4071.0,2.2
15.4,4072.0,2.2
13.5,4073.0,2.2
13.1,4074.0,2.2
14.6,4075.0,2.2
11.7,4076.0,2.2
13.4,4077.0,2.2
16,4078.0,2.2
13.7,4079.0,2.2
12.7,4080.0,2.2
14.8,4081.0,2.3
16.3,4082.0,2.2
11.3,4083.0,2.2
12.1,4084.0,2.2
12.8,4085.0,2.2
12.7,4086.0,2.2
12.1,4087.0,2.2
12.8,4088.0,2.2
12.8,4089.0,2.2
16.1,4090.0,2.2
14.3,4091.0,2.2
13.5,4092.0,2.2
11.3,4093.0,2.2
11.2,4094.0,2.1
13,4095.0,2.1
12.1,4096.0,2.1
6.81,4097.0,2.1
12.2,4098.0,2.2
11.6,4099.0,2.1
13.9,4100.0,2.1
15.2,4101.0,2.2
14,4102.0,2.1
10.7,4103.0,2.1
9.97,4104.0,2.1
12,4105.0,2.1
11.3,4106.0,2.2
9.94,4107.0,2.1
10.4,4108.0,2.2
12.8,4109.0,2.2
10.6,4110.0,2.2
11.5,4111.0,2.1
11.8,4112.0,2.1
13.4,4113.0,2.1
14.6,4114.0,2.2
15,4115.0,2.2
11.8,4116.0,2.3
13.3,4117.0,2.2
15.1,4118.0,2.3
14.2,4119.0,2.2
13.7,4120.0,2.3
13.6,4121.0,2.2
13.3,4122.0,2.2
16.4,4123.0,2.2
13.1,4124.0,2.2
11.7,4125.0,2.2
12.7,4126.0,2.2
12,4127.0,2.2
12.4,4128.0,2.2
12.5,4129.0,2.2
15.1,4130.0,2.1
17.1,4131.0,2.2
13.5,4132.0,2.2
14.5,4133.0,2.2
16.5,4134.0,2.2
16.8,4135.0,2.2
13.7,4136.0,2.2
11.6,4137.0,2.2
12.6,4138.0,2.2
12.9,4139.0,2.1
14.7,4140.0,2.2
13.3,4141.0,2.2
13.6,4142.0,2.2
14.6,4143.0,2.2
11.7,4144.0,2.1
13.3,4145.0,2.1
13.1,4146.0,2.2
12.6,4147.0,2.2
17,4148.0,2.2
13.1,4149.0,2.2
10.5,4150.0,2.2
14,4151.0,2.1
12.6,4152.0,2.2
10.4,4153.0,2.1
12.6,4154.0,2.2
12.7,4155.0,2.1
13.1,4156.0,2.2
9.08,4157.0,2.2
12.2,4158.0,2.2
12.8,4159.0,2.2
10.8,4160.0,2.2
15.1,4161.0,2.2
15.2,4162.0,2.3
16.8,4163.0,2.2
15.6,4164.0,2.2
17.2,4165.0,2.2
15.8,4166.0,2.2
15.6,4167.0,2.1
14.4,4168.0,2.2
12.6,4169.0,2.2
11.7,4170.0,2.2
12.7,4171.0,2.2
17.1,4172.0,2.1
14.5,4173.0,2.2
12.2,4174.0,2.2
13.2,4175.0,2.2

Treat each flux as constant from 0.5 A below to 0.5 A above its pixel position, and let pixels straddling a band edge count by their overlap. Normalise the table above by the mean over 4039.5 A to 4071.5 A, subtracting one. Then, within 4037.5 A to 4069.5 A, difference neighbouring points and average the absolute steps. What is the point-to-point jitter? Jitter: 0.116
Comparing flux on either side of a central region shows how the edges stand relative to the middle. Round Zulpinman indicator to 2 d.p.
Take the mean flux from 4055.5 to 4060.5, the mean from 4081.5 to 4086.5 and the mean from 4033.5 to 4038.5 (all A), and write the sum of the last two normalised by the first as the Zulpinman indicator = 1.78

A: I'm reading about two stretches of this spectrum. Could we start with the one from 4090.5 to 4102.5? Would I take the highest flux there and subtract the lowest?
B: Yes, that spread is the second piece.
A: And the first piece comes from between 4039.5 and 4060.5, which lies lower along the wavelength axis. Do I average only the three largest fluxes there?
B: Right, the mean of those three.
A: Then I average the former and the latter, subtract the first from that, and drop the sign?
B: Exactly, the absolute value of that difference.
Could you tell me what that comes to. 4.0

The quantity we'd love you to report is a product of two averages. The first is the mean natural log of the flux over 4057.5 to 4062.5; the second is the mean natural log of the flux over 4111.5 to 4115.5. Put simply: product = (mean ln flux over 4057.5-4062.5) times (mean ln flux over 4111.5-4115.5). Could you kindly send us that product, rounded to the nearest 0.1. 6.9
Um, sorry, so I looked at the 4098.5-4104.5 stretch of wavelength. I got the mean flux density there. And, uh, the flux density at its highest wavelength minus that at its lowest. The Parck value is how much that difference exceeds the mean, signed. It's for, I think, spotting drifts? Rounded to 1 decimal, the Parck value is -14.2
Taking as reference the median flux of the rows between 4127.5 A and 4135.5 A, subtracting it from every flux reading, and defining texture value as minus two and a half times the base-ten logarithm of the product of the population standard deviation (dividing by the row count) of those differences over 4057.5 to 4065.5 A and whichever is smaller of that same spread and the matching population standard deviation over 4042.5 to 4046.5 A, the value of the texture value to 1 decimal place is 0.4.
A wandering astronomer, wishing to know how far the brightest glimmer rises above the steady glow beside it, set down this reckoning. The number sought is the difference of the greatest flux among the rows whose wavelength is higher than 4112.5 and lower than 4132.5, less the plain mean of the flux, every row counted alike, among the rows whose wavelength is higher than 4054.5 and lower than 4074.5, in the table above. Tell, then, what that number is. 4.16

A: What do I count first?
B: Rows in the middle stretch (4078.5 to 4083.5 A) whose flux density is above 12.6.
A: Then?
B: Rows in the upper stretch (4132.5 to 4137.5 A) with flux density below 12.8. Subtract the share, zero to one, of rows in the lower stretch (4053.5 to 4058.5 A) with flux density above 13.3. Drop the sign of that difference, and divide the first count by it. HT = 10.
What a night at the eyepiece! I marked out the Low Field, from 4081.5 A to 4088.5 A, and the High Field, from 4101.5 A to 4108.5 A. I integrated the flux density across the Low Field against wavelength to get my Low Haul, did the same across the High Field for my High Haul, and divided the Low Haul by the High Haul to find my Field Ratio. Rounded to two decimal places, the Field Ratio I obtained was 1.15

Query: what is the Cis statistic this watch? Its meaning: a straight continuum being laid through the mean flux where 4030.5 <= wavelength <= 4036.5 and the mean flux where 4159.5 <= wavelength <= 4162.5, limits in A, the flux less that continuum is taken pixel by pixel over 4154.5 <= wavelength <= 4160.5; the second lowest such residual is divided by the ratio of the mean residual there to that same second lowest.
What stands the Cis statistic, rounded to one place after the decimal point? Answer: -4.4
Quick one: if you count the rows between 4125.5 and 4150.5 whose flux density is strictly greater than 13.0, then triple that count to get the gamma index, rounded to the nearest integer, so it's 45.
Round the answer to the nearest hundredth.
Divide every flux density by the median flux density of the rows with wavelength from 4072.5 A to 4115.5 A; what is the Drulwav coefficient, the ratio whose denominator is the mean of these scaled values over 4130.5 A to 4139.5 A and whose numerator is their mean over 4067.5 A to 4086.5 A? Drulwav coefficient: 0.92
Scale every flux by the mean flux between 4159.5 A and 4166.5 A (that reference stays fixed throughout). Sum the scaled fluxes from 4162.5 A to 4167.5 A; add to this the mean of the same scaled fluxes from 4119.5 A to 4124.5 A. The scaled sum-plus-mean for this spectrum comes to 6.2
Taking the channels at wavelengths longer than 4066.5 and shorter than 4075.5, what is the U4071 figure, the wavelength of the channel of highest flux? 4072.0 A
